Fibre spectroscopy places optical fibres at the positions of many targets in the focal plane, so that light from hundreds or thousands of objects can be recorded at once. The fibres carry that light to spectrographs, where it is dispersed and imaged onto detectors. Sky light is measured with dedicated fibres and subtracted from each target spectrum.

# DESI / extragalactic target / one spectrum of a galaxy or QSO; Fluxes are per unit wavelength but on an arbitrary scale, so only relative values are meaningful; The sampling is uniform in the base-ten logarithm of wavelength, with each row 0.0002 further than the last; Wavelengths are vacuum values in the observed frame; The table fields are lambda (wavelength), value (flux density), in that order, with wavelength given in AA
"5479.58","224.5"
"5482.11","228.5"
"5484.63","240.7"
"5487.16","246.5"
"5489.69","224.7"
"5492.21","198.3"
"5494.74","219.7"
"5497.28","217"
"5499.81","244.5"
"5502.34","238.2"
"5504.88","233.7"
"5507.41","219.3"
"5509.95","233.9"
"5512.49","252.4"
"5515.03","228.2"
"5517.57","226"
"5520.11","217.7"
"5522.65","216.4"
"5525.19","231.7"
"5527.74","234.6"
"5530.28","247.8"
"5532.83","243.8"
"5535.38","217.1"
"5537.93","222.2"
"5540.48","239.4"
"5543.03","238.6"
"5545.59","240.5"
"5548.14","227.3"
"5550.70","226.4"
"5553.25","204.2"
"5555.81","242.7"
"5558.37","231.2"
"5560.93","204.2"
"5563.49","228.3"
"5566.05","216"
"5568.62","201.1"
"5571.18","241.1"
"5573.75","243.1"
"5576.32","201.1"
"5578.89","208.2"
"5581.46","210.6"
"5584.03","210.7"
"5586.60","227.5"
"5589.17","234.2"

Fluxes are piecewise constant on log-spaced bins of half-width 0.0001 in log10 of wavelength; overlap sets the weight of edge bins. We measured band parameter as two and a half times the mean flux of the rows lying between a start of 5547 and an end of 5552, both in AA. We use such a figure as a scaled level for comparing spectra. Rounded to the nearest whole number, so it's 567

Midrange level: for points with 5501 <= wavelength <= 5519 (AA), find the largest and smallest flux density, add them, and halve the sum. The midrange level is 236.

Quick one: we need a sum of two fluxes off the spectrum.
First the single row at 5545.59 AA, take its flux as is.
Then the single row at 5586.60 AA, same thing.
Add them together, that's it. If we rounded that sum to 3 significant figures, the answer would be 468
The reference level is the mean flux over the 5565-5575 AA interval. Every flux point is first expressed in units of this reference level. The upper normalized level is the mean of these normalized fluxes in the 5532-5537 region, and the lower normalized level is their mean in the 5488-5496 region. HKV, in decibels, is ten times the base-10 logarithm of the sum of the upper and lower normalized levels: 2.95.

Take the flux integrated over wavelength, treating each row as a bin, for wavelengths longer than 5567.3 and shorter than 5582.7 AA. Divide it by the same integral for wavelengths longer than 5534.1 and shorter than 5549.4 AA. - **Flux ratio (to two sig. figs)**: 0.95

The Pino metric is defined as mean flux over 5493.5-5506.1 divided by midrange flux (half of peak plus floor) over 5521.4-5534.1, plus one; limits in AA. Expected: 1.99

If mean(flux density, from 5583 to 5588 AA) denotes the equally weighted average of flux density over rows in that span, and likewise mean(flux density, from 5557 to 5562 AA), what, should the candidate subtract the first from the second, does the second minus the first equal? -1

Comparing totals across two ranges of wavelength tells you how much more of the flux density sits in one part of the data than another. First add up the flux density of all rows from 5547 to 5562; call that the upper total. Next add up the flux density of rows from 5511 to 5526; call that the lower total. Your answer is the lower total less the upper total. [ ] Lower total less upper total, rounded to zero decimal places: 36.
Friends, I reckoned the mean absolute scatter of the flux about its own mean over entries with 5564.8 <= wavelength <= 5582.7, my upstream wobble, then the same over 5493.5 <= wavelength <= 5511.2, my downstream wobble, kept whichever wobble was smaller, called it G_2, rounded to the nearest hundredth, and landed 9.26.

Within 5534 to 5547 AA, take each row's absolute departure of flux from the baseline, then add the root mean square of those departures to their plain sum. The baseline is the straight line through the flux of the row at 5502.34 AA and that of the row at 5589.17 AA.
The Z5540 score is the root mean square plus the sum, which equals 55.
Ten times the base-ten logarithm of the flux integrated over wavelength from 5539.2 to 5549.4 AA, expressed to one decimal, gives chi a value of 33.8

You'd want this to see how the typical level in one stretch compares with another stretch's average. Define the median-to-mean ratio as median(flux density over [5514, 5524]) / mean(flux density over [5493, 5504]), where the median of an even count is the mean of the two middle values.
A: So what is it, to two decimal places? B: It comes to 0.97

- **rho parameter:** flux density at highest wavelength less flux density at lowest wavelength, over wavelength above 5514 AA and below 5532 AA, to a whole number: 20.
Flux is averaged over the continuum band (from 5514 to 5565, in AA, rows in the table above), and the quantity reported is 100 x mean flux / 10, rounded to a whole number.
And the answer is 2284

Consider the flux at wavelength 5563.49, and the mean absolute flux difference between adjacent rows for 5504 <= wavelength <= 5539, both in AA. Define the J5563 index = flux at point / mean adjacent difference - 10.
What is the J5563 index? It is 10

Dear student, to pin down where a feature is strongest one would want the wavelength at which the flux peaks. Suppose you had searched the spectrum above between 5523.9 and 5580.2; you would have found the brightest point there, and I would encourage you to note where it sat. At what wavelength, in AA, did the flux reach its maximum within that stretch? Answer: 5530.28 AA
